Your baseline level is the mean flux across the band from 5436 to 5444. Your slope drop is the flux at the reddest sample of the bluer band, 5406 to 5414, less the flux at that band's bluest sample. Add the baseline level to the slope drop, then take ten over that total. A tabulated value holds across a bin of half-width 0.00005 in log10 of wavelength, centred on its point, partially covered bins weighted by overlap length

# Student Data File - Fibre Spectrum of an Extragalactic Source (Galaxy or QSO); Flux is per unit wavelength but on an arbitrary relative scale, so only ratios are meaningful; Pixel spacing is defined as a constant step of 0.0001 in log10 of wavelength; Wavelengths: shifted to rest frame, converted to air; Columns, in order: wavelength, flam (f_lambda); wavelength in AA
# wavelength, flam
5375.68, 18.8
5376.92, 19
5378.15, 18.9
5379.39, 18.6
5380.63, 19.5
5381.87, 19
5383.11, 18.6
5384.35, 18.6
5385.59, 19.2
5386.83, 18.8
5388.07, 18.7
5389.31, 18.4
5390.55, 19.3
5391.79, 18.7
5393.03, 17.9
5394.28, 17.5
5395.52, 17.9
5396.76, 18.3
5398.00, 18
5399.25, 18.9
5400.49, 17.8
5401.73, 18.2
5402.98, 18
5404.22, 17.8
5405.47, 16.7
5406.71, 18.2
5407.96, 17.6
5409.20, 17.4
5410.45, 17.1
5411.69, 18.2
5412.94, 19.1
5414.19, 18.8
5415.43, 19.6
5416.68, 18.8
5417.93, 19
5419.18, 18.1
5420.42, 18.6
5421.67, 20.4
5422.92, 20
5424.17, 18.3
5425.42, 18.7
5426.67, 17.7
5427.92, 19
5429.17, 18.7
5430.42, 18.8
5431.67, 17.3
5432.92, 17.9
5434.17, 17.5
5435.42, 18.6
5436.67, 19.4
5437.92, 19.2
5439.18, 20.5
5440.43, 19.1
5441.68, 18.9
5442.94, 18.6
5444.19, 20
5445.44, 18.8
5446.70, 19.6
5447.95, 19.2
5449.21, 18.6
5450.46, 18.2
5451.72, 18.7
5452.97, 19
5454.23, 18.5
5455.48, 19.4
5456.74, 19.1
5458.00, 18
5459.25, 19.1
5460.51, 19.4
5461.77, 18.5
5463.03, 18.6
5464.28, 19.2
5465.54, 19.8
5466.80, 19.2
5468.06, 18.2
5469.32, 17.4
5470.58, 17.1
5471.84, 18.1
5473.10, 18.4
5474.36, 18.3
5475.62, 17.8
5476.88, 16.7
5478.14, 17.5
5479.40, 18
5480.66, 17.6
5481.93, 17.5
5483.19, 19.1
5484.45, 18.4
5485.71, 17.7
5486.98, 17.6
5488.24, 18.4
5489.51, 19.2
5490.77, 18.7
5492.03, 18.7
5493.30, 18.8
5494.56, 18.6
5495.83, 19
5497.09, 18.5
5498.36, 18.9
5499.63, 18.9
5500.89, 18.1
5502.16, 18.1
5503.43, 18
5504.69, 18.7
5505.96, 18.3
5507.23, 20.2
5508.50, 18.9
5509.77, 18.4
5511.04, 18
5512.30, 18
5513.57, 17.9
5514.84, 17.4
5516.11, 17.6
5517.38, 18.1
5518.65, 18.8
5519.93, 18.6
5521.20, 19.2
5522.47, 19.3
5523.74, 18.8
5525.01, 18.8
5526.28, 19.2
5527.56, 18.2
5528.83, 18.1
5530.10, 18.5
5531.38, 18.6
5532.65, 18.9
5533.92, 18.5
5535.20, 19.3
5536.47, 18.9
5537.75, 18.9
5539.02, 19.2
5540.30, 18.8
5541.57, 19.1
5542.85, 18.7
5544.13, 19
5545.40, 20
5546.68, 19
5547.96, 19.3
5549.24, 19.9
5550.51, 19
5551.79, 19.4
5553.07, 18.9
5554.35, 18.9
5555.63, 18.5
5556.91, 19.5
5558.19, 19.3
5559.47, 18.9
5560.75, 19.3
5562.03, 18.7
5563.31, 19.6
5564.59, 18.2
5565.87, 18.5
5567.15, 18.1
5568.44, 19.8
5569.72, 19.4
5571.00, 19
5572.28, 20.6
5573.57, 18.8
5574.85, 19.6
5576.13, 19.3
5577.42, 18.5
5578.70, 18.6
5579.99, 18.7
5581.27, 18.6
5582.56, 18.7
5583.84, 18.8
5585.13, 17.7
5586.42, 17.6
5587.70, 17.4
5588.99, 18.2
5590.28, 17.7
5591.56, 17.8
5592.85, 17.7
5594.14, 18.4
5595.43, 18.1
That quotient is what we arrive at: 0.495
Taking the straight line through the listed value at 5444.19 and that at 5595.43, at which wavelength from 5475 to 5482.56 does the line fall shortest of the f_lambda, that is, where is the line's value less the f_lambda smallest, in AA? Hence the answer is 5479.40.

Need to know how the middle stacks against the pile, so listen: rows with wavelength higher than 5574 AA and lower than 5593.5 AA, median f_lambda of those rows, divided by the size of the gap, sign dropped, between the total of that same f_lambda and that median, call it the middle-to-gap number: 0.0722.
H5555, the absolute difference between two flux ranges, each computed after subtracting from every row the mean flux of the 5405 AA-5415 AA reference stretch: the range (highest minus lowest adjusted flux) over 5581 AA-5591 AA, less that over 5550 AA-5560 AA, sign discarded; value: 0.40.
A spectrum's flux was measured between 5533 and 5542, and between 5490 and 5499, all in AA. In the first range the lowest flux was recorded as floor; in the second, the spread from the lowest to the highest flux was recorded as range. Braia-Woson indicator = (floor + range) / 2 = 9.5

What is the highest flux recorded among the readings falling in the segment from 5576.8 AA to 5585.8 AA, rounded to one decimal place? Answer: 18.8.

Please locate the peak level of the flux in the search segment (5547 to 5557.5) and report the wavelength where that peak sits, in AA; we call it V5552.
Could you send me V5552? 5549.24 AA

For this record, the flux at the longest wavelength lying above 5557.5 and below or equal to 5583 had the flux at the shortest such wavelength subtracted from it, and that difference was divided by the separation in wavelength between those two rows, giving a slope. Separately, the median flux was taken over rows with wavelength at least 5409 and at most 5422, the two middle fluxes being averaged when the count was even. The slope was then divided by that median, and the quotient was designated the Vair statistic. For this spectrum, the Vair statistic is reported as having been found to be -0.0013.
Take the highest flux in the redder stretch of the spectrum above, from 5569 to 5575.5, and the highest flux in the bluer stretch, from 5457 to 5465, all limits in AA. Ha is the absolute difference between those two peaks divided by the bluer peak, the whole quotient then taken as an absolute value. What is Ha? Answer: 0.062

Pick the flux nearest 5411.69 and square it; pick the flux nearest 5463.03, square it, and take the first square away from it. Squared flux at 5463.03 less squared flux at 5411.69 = 15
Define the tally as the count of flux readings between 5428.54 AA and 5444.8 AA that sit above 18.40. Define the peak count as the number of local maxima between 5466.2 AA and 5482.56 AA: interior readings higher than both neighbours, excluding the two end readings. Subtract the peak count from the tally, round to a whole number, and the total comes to 8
